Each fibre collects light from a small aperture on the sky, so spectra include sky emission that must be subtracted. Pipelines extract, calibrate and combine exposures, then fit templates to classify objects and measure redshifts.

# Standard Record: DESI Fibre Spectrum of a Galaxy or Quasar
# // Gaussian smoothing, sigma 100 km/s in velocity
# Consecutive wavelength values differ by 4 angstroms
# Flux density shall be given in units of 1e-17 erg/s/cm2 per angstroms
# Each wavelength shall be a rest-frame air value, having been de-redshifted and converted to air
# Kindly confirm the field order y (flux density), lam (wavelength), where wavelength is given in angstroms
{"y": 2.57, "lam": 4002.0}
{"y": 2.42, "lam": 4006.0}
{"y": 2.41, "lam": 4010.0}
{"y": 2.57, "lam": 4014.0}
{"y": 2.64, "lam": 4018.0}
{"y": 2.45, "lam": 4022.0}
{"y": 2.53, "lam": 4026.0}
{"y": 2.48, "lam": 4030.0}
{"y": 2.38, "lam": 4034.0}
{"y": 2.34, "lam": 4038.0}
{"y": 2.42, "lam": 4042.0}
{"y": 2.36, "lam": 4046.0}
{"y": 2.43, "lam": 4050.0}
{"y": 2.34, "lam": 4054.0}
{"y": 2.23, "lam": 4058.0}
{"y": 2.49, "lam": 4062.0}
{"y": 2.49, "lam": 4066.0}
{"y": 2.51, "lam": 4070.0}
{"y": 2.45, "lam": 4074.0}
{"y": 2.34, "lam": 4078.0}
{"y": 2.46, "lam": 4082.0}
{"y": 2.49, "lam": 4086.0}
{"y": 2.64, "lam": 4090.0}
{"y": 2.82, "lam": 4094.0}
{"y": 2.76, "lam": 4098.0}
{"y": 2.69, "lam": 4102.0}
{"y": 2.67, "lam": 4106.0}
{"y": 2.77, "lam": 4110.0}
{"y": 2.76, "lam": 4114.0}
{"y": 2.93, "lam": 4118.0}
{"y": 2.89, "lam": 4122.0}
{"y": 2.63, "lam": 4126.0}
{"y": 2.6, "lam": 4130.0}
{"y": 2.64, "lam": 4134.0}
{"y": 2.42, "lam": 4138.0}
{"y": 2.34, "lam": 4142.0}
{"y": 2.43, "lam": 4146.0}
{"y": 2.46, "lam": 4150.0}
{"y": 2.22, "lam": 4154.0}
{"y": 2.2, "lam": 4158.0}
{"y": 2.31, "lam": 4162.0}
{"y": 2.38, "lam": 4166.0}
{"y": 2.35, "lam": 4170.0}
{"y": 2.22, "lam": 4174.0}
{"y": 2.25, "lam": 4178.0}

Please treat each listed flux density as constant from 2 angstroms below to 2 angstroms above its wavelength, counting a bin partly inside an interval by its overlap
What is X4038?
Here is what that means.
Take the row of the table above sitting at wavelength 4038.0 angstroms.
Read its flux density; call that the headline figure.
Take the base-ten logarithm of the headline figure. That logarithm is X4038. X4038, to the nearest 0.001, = 0.369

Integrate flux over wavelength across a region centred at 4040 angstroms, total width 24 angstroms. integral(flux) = 58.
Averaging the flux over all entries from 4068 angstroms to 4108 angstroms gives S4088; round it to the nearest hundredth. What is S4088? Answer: 2.58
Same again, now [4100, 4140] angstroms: 2.70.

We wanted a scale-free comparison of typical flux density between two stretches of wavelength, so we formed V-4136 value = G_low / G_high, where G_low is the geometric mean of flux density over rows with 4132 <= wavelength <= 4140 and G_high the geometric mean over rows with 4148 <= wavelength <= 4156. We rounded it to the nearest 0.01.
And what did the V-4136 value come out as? 1.08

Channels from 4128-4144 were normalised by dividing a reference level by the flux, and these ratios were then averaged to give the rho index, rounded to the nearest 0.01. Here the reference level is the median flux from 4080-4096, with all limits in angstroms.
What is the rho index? 1.03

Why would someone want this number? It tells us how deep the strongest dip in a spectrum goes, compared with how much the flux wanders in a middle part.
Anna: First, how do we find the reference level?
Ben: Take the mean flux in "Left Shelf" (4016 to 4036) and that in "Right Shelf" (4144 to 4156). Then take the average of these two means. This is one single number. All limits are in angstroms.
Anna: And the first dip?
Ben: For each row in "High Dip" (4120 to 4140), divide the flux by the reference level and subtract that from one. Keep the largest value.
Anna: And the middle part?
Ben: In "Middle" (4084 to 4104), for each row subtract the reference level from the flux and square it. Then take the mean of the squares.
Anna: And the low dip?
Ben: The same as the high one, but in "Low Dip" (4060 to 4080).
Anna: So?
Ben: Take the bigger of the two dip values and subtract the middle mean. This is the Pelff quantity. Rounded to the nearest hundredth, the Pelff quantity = -0.04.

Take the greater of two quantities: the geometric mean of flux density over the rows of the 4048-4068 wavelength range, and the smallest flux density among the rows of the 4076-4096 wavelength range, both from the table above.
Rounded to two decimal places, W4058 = 2.39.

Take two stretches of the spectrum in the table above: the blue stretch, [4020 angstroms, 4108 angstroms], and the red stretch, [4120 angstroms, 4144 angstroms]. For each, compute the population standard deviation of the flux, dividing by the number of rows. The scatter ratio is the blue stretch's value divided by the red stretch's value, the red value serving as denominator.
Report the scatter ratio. 0.82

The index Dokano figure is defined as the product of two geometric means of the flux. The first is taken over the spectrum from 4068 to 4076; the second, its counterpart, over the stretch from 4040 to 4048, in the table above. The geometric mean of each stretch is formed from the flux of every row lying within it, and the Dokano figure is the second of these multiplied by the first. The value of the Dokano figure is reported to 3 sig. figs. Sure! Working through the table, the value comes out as 5.93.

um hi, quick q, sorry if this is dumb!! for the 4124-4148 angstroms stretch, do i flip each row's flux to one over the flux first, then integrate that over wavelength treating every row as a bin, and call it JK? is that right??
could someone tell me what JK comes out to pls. 10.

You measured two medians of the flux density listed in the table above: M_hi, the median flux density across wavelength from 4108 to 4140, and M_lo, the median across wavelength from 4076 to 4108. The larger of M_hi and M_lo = 2.70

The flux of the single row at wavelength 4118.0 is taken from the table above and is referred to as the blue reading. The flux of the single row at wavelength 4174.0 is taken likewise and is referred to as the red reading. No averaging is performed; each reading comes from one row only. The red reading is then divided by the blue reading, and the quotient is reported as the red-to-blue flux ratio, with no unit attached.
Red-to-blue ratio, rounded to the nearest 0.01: 0.76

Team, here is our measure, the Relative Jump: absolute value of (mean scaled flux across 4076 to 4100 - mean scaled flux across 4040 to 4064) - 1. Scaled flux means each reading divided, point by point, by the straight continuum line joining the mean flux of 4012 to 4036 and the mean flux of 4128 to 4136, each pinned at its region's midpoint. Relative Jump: -0.93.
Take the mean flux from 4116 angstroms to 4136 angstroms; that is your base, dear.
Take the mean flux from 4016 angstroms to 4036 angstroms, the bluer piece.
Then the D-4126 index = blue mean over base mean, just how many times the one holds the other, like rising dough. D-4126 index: 0.91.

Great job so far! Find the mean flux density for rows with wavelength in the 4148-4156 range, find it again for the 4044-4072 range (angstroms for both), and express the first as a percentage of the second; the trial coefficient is 97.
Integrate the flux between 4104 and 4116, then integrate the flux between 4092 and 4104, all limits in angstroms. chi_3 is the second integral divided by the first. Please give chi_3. 1.01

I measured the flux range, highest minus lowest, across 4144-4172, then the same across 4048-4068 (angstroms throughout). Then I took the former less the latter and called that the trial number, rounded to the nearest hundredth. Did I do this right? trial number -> 0.00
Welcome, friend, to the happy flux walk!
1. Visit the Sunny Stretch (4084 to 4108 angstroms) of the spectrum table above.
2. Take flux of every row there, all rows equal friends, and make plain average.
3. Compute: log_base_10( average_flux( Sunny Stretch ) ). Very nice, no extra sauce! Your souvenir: 0.428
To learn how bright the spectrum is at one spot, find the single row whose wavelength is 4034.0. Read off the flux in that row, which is 2.38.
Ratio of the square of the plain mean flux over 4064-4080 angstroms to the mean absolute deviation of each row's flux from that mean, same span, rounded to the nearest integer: 111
